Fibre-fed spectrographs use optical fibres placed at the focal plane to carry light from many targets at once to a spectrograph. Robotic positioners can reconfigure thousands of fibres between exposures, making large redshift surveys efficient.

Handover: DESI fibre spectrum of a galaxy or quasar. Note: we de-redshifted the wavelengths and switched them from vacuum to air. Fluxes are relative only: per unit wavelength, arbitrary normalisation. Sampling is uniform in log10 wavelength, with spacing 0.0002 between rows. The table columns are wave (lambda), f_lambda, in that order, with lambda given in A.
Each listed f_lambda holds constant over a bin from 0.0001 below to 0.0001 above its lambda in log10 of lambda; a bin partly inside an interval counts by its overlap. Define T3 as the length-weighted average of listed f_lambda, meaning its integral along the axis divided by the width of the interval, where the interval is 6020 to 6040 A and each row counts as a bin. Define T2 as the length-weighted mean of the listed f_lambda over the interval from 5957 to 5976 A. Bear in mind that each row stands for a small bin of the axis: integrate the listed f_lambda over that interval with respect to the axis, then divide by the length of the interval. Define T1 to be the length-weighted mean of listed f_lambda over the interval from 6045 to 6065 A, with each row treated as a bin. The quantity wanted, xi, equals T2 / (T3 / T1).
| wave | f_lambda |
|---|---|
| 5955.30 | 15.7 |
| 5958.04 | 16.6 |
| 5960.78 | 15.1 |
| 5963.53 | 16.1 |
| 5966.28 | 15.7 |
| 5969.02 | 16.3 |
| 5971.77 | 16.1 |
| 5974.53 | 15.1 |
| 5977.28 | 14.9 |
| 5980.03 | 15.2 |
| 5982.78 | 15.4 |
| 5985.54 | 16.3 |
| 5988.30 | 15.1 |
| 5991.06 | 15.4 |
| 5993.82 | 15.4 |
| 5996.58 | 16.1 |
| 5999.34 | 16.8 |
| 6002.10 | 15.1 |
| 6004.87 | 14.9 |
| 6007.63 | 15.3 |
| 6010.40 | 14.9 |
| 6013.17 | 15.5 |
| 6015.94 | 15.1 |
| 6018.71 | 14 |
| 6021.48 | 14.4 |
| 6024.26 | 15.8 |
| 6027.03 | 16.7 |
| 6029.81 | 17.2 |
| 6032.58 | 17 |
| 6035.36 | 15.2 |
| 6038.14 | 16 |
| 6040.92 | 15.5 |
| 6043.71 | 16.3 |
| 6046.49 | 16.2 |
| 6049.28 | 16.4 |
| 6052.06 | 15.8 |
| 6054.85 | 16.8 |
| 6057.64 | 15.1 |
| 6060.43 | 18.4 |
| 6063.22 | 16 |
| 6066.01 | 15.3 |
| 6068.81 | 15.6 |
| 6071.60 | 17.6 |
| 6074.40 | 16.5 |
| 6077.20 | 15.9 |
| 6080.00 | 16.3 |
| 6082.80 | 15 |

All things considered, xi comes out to 16.2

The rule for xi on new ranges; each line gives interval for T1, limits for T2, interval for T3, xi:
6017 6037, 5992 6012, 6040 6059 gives 15.2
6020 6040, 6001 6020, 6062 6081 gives 14.8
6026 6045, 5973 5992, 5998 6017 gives 16.2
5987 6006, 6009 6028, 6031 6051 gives 14.7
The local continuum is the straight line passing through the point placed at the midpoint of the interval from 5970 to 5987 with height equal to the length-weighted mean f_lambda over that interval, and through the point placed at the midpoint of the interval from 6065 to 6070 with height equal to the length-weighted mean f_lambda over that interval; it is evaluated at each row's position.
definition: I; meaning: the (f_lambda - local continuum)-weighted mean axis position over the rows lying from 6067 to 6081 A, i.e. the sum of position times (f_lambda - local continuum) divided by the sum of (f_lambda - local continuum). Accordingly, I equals 6074.2 A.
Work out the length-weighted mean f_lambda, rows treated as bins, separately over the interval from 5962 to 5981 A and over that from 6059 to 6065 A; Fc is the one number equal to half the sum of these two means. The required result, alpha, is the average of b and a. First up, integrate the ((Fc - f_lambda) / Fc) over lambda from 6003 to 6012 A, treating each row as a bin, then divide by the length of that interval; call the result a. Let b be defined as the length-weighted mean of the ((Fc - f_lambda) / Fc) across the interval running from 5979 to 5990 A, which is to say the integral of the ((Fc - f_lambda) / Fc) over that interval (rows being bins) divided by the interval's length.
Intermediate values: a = 0.080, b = 0.0518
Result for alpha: 0.07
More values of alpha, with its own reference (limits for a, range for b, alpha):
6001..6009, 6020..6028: 0.06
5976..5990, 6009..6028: 0.07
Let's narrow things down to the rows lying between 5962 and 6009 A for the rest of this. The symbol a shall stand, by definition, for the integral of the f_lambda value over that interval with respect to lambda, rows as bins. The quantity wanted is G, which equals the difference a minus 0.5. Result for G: 733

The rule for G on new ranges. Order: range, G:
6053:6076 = 377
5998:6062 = 1014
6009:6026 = 254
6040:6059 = 304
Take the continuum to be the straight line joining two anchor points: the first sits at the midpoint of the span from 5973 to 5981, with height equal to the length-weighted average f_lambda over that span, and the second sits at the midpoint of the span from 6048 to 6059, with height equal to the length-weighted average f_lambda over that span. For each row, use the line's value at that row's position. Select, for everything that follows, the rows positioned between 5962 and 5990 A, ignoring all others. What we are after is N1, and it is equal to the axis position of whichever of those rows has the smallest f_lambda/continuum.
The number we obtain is 5977.28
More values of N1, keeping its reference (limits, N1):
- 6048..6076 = 6057.64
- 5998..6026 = 6018.71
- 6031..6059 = 6057.64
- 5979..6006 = 6004.87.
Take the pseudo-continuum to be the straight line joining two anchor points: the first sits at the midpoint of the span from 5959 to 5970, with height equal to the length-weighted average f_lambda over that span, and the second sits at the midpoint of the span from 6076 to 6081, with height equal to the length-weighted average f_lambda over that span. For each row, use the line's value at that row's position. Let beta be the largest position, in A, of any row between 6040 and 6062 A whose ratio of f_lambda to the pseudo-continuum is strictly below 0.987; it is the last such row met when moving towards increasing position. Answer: 6057.64 A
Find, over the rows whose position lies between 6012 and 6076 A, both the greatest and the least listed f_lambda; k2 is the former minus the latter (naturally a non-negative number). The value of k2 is 4.4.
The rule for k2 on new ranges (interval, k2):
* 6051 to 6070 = 3.3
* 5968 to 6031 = 3.2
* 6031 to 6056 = 1.8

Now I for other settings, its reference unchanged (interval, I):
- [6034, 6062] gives 6053.3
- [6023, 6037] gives 6029.3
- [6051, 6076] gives 6064.3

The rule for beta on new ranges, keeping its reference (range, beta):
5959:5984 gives 5982.78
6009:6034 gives 6021.48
